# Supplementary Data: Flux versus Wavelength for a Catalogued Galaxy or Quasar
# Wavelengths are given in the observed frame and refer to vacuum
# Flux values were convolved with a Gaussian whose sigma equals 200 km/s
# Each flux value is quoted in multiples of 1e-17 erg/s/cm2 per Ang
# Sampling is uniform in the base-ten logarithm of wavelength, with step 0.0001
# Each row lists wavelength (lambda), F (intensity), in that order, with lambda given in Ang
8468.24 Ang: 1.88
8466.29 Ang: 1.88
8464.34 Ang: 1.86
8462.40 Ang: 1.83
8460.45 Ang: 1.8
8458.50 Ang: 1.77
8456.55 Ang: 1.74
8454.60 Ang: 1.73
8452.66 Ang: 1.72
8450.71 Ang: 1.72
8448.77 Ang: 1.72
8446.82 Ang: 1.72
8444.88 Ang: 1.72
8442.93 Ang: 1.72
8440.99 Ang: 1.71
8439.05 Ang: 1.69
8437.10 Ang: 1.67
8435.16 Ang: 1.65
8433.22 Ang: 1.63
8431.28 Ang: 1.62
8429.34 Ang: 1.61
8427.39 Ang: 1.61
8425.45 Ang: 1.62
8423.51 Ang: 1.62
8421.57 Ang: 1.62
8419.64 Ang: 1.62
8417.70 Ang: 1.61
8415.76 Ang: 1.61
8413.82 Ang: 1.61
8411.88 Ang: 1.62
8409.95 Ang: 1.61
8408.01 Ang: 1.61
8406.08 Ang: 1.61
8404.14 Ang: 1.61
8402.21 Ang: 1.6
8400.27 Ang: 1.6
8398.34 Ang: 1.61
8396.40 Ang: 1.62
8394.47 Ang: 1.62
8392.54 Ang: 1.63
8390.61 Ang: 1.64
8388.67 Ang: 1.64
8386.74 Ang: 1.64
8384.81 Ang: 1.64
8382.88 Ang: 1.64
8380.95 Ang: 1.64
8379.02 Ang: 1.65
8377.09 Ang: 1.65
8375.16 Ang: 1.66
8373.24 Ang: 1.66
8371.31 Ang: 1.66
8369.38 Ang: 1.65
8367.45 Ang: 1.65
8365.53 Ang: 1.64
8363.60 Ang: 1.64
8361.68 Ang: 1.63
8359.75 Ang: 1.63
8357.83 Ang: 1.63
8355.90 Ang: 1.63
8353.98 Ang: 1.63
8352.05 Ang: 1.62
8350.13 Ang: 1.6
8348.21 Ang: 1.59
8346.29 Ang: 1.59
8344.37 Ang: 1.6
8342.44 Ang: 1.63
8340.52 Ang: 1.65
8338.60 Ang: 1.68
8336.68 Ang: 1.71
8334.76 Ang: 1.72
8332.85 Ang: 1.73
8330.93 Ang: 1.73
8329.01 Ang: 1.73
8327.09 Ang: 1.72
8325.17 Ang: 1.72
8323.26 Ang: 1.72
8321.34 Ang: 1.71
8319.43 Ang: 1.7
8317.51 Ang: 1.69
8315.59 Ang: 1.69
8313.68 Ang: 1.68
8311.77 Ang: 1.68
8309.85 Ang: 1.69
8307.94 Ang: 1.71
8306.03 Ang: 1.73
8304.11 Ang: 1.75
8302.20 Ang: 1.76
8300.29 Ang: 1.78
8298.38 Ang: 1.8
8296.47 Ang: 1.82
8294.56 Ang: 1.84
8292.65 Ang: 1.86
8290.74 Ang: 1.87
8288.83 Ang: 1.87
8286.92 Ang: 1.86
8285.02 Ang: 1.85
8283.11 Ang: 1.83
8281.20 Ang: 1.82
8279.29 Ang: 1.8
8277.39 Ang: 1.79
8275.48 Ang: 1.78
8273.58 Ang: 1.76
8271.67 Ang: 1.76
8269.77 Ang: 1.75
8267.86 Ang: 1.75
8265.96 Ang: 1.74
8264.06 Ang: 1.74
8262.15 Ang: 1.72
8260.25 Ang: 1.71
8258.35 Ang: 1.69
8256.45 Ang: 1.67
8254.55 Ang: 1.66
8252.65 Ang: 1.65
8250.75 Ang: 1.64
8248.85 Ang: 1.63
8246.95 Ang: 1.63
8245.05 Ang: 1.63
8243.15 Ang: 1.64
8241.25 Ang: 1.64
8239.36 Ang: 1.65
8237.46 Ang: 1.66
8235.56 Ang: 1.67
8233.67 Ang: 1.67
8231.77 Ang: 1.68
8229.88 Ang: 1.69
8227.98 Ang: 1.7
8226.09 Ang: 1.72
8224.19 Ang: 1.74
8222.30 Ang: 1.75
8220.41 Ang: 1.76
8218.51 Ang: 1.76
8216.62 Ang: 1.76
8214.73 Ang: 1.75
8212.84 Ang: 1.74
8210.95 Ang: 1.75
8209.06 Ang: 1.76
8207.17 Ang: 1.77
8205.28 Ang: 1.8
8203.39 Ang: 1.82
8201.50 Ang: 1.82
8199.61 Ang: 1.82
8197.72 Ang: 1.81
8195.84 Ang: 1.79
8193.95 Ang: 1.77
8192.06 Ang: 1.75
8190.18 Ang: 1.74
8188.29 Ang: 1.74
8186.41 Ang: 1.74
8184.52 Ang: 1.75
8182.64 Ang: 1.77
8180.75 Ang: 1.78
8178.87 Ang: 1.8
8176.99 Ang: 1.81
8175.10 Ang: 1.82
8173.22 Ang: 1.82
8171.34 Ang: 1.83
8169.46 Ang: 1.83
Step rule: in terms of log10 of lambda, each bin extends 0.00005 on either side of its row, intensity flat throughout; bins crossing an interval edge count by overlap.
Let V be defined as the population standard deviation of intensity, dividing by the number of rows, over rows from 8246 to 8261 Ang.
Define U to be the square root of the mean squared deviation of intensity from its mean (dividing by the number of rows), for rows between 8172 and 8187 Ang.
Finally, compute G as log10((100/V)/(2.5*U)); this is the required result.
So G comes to 4.71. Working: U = 0.029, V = 0.0269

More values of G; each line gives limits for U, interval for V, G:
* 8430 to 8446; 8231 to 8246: 4.81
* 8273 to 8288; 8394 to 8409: 5.24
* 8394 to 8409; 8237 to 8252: 5.75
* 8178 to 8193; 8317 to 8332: 5.16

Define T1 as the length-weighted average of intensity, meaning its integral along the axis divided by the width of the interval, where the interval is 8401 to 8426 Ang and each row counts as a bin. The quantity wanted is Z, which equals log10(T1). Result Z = 0.21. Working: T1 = 1.61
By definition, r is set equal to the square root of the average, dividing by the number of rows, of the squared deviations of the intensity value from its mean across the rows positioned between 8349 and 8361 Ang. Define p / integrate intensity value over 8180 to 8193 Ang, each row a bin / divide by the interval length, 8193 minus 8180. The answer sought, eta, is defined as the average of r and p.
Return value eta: 0.88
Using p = 1.75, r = 0.011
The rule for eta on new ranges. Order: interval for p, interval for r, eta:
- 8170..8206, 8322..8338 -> 0.90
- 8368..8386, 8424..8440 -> 0.84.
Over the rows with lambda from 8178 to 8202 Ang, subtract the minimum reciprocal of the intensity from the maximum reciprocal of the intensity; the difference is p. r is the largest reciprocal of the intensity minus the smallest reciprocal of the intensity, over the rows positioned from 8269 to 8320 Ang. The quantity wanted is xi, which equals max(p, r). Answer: 0.060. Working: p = 0.025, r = 0.060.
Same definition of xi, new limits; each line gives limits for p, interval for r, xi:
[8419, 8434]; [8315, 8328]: 0.010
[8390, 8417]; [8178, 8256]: 0.064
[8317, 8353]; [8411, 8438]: 0.051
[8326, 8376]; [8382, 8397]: 0.051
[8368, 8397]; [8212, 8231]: 0.024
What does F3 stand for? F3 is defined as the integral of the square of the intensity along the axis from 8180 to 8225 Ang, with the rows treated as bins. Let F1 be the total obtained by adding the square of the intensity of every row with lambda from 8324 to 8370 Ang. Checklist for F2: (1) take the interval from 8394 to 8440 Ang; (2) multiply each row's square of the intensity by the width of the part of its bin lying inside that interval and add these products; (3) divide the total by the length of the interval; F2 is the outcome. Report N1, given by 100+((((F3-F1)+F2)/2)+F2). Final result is 141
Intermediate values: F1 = 66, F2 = 2.63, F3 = 141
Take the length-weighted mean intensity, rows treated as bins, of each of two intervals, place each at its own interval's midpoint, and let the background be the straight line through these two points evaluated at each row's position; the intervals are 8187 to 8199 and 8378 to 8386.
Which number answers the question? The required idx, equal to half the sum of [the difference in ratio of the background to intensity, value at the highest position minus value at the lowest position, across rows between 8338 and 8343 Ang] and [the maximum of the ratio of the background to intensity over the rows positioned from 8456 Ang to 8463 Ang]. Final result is 0.472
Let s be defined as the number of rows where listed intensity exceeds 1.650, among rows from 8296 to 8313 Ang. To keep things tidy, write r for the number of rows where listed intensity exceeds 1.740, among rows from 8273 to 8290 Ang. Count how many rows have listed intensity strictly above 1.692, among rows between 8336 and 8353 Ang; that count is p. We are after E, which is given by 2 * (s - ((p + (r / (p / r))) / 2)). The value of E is -64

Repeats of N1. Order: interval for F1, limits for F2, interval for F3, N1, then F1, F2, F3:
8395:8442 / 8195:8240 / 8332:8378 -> 135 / 63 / 3.04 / 125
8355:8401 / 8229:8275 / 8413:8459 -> 136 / 64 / 2.84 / 128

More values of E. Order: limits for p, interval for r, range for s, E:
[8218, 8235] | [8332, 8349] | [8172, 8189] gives 12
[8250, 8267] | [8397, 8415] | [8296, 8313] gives 14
